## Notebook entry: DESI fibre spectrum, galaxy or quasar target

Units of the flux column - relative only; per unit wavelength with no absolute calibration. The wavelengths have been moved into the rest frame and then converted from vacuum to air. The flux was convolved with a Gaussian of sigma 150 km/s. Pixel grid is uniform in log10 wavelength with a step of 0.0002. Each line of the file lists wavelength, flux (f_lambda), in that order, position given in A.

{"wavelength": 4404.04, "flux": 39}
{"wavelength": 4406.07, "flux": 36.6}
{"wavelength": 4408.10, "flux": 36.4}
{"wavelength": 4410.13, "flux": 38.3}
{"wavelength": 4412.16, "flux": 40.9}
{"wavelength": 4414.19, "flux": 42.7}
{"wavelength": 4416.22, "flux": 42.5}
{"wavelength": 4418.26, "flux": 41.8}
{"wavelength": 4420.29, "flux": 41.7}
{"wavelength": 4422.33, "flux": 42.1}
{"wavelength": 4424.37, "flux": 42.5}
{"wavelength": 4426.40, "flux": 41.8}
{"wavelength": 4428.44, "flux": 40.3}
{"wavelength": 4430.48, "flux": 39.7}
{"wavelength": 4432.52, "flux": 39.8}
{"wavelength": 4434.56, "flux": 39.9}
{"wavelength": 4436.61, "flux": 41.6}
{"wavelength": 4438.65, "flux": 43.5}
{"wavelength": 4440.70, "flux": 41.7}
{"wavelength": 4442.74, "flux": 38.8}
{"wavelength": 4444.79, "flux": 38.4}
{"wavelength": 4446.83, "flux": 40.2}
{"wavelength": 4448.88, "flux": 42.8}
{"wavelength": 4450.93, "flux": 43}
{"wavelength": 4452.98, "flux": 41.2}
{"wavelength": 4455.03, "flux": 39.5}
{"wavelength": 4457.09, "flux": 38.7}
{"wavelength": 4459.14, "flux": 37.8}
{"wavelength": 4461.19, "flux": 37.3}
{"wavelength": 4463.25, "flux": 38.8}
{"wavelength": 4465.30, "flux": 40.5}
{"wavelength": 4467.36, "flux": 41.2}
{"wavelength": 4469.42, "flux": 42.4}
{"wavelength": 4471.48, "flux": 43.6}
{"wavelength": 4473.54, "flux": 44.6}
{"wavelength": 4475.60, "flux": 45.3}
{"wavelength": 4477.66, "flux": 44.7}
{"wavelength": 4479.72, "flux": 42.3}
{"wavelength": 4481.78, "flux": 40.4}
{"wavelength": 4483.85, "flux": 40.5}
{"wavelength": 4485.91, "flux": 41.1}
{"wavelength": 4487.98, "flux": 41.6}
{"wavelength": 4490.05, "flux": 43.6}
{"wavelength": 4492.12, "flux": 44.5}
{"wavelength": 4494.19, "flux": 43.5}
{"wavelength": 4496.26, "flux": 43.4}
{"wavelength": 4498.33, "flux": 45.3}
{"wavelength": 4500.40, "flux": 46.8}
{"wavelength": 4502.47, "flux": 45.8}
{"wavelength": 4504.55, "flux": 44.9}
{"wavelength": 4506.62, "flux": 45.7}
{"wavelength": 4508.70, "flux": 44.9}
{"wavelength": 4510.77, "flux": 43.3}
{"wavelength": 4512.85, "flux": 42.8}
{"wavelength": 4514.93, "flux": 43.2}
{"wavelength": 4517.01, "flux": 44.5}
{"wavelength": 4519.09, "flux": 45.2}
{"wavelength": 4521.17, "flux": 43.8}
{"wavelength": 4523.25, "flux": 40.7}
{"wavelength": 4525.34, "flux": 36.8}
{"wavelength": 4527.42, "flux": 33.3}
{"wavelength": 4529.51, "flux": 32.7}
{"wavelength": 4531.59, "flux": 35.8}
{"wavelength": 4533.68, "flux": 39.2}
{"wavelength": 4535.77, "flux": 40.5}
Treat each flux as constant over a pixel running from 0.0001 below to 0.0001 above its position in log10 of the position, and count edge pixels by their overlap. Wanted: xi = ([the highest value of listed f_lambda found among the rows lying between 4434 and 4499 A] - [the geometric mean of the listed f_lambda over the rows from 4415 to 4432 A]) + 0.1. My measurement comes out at 4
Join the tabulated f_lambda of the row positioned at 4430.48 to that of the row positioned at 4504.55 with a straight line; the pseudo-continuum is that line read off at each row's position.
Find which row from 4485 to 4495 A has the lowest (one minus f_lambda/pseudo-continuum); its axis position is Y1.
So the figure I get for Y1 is 4492.12 A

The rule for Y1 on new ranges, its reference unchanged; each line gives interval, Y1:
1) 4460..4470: 4469.42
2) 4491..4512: 4500.40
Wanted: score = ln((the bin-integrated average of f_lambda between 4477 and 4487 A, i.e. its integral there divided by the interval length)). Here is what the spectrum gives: 3.73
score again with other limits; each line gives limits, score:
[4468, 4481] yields 3.78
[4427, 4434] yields 3.69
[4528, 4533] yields 3.54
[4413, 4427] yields 3.74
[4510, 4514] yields 3.76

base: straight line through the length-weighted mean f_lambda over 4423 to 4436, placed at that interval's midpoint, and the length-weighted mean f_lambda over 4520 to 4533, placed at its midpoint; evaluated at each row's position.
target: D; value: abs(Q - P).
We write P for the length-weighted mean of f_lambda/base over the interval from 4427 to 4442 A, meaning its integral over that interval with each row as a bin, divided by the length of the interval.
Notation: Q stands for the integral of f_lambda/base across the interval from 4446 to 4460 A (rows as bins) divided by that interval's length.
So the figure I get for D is 0.01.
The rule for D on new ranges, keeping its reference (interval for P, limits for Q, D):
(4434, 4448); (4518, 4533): 0.02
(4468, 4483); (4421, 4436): 0.10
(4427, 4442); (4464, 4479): 0.09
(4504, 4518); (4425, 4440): 0.16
